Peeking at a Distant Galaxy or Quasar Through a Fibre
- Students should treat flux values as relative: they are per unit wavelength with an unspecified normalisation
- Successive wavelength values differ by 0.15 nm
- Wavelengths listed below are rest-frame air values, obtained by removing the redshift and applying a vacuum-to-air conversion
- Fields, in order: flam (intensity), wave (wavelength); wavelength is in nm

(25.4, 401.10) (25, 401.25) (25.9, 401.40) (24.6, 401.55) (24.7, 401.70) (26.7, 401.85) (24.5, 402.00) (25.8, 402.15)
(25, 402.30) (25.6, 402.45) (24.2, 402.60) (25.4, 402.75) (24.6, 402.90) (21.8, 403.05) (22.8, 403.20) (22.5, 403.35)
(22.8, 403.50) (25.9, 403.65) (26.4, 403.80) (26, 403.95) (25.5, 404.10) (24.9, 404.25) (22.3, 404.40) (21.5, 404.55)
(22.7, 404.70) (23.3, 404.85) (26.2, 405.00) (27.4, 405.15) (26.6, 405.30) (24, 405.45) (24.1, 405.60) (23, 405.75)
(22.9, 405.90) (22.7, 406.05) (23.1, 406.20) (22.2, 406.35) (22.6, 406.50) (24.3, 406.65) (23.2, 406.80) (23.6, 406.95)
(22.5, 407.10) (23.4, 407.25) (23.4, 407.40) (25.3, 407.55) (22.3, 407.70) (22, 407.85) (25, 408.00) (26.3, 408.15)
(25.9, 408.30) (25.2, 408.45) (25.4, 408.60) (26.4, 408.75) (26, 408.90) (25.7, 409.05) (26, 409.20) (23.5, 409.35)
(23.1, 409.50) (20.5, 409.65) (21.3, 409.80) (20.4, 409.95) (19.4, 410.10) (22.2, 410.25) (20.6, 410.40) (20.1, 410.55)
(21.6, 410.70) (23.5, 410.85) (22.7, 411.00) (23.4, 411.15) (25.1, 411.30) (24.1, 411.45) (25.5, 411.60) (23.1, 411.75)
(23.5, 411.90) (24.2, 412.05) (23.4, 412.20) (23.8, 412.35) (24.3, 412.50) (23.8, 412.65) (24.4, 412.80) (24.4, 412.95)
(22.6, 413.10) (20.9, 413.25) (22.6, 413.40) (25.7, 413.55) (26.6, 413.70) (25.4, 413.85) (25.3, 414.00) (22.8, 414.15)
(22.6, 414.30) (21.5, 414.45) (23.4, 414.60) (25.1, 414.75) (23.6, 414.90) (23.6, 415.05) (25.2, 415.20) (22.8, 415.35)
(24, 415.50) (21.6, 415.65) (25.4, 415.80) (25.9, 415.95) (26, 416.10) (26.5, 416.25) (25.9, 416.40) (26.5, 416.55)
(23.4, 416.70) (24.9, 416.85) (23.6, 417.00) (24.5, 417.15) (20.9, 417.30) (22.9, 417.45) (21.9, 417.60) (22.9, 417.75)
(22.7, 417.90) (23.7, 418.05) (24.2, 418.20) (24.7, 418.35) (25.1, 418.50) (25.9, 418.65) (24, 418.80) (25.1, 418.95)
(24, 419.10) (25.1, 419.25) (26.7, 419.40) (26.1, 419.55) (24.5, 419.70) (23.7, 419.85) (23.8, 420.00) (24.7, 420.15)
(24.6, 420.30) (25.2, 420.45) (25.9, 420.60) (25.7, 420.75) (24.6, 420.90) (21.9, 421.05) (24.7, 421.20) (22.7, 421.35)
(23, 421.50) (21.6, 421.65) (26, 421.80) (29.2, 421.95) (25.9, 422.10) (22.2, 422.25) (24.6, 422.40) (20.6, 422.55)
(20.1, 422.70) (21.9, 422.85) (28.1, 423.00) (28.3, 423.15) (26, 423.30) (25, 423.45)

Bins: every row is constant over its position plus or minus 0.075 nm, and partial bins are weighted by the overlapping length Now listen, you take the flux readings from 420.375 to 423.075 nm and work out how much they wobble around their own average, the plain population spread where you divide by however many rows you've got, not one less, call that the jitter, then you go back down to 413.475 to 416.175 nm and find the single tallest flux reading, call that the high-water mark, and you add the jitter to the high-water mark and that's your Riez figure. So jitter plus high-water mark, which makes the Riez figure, 29.0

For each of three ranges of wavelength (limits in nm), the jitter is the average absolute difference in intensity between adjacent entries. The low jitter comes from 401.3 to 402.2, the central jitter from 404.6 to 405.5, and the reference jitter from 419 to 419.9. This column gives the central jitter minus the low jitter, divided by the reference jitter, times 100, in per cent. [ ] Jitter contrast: 21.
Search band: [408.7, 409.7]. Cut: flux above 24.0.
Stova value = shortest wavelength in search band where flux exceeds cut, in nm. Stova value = 408.75 nm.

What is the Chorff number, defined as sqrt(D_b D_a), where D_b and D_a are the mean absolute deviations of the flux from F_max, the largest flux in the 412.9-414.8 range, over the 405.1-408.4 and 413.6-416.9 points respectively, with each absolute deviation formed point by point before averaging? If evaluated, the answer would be 2.4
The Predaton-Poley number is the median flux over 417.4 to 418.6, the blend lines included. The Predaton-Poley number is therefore 23.3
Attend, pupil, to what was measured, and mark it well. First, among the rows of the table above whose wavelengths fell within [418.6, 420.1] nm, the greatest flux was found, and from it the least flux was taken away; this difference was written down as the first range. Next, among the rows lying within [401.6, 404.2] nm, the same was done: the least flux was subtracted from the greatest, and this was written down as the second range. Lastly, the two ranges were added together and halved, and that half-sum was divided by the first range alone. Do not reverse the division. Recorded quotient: 1.3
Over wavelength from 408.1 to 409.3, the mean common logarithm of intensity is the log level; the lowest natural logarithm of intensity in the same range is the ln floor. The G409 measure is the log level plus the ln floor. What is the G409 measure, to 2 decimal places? 4.64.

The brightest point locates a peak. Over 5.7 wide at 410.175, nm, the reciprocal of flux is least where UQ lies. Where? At 408.75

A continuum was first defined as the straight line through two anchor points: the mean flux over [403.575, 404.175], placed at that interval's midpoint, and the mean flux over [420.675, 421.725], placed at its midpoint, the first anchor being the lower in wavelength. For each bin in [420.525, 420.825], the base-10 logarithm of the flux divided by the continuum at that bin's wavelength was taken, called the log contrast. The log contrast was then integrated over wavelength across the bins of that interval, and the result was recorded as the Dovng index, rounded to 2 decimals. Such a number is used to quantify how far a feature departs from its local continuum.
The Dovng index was 0.01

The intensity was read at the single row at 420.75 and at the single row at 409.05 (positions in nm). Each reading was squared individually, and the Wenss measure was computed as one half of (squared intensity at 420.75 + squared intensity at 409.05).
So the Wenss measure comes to 660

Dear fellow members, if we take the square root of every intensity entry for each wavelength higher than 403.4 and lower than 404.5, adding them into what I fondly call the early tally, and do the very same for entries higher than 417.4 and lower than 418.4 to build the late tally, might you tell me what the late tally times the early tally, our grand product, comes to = 1177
